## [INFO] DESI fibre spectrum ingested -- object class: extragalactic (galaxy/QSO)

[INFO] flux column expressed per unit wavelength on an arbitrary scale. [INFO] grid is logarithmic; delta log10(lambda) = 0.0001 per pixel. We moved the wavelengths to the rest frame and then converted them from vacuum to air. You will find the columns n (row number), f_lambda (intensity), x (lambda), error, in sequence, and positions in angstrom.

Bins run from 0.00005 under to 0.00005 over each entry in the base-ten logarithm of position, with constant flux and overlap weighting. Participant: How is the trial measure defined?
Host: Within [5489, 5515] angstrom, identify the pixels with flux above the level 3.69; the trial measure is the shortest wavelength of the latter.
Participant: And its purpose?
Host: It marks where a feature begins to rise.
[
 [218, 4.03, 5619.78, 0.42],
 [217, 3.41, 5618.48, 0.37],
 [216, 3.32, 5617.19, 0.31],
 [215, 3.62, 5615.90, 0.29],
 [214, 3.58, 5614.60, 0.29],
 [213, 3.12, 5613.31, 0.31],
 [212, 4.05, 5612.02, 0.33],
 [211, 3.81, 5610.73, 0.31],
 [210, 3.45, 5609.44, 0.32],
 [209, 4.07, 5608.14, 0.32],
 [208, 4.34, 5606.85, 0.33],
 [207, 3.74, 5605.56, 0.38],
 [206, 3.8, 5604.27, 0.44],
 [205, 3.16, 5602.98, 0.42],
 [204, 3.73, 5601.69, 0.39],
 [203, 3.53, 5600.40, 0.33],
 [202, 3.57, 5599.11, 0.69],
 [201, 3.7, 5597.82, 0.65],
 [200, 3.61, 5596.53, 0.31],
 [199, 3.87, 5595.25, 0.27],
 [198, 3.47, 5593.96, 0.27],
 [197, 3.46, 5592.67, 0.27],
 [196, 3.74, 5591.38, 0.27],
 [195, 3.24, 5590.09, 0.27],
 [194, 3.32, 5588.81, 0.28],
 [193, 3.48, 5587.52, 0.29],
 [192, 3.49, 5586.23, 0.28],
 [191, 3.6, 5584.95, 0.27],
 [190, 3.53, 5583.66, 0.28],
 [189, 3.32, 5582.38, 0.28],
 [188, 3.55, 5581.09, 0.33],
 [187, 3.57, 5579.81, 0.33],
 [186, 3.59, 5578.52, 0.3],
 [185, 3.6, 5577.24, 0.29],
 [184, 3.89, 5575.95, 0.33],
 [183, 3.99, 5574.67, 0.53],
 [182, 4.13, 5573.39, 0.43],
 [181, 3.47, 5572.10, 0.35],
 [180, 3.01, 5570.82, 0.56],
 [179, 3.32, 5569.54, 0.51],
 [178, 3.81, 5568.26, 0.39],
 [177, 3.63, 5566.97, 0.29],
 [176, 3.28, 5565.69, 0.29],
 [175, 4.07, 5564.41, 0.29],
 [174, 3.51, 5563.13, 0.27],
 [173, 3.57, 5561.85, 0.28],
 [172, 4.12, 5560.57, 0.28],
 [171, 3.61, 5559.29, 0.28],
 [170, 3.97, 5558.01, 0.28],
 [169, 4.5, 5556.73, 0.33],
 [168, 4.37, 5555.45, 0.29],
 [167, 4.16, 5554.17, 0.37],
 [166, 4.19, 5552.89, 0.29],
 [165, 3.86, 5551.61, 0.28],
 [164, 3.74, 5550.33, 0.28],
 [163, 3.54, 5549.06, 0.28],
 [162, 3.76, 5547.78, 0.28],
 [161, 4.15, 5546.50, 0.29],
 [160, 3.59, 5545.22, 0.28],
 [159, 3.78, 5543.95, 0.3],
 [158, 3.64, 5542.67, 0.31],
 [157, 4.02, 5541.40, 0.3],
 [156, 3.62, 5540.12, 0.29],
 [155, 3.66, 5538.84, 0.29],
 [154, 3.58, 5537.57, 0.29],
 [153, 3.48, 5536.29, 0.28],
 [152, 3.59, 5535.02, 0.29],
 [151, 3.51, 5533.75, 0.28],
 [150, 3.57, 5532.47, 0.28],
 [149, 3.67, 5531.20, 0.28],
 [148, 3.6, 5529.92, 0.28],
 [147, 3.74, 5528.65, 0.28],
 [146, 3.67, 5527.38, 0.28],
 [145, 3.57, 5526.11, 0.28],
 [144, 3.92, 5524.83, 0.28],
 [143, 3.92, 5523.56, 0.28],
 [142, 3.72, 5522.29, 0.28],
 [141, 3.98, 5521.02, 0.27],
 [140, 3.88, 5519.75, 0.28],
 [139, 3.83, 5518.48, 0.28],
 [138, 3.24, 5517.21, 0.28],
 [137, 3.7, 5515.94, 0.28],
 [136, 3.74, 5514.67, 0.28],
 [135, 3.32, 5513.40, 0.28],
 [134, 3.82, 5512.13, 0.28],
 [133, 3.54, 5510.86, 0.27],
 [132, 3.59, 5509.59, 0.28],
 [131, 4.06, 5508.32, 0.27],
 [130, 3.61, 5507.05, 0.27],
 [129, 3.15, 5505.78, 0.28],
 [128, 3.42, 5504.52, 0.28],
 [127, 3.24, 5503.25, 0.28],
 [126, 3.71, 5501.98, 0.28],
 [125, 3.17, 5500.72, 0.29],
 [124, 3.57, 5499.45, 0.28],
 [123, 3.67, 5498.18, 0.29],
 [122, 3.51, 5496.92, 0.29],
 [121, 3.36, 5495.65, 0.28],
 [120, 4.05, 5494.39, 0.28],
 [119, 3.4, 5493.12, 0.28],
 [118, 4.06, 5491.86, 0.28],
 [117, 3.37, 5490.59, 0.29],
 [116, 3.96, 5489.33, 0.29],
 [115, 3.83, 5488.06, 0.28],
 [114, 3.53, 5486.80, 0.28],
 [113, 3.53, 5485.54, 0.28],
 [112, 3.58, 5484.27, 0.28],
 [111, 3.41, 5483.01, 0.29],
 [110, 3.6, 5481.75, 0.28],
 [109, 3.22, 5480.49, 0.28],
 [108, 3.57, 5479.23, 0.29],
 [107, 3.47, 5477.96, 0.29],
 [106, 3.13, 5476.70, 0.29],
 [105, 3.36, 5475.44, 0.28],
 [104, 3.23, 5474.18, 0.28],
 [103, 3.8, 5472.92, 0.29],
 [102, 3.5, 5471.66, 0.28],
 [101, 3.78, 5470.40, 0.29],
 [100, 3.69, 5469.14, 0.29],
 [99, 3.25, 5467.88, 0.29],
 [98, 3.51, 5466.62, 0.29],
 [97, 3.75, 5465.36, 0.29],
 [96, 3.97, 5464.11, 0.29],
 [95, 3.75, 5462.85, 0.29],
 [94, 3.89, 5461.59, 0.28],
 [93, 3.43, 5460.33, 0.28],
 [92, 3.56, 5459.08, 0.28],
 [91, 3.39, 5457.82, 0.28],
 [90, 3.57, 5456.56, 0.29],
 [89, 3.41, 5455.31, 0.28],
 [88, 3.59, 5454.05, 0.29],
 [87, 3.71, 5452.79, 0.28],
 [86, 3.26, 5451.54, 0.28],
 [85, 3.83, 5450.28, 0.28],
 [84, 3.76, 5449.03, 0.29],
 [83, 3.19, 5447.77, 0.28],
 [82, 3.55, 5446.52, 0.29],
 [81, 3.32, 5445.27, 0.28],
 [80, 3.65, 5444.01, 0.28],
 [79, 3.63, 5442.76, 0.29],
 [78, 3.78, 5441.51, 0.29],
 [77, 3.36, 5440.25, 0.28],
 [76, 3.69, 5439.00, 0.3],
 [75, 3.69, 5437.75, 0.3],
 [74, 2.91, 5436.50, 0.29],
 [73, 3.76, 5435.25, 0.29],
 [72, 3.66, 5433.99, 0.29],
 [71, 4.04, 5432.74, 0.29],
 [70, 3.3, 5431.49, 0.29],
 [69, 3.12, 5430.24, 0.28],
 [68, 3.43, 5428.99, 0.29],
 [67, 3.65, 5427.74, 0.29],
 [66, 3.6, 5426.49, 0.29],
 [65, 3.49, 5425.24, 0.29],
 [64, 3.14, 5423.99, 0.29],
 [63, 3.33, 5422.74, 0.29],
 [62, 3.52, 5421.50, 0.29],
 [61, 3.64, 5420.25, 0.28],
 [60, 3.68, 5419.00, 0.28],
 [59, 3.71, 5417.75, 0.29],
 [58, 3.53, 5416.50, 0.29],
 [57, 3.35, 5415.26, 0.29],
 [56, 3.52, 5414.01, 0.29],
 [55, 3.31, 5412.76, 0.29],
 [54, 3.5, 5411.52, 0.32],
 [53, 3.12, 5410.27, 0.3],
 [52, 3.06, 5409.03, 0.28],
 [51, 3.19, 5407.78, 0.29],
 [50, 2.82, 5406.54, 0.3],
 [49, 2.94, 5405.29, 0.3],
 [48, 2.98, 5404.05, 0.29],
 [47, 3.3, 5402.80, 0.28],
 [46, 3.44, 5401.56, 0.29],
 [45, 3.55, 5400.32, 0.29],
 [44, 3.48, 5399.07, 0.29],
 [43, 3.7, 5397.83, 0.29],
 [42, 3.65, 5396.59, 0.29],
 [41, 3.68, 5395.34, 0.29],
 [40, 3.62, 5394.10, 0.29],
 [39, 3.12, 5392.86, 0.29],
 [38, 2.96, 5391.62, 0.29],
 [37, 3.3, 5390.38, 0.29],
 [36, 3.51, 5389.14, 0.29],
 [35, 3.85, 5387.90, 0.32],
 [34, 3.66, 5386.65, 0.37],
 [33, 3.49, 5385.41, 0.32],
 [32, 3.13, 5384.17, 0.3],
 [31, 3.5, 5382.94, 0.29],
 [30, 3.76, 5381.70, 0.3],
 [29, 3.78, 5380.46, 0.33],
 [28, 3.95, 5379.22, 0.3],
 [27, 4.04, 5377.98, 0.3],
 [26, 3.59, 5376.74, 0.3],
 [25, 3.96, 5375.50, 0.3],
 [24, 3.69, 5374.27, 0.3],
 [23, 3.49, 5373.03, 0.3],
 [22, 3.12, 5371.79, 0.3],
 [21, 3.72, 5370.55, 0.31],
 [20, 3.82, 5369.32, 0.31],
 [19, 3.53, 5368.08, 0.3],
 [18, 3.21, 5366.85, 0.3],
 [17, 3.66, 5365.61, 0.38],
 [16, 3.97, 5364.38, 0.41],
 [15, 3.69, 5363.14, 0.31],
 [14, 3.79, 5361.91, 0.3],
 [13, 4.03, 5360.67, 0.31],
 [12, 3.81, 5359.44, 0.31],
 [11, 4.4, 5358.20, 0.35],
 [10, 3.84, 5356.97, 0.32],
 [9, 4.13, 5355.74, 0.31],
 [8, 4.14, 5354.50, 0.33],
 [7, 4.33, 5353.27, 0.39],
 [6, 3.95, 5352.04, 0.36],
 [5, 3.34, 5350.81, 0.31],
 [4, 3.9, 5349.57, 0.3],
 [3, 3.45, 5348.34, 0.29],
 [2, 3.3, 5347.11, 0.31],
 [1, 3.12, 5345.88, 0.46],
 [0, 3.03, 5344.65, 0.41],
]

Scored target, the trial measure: 5489.33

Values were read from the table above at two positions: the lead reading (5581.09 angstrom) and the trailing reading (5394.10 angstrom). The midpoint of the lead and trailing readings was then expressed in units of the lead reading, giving 1.010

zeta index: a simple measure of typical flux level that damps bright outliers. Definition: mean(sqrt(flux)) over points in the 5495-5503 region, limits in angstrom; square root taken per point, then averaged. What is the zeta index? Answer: 1.87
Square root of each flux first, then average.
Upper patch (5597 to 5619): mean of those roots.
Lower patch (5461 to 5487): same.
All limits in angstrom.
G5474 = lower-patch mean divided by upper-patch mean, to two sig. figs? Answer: 0.99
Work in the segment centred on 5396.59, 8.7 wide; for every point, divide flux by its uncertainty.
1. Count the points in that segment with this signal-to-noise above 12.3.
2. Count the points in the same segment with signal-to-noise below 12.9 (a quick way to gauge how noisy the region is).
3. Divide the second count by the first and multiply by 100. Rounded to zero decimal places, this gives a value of 175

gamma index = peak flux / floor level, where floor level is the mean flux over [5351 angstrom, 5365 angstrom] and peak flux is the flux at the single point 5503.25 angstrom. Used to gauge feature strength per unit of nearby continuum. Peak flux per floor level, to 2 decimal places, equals 0.81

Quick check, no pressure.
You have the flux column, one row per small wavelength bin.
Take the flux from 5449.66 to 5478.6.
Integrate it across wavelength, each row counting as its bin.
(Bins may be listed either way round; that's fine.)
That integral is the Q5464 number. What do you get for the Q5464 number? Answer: 103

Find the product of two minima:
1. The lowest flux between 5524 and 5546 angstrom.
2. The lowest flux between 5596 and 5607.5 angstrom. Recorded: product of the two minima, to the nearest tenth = 11.0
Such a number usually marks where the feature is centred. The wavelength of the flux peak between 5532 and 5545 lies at 5541.40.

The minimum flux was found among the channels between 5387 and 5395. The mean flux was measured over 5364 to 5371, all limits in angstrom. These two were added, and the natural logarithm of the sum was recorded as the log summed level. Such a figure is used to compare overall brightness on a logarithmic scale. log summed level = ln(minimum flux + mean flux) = 1.89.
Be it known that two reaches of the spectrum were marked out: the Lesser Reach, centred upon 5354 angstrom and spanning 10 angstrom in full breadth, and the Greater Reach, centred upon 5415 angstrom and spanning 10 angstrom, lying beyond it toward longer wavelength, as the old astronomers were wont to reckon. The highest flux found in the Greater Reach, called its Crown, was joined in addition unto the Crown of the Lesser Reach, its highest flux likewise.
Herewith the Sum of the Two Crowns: 8.11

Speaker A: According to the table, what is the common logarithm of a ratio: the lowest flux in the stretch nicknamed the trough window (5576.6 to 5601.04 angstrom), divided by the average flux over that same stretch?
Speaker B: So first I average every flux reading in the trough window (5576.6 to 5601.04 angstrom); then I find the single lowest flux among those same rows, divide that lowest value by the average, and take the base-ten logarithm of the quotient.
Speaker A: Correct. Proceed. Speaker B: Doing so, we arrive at -0.038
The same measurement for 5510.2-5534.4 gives -0.055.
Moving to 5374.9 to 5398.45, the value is -0.084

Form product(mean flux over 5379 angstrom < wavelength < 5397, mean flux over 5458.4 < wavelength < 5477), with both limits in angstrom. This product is 12.6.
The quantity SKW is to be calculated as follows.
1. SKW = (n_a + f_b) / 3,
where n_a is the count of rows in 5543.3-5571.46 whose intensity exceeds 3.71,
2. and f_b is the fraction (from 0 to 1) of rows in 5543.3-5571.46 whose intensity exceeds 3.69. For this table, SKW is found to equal 4.5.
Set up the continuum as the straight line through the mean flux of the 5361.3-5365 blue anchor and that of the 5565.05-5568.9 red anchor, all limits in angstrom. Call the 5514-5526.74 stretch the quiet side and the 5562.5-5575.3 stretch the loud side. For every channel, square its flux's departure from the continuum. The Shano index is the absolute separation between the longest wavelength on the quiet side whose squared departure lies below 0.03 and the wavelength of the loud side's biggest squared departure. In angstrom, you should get 47.3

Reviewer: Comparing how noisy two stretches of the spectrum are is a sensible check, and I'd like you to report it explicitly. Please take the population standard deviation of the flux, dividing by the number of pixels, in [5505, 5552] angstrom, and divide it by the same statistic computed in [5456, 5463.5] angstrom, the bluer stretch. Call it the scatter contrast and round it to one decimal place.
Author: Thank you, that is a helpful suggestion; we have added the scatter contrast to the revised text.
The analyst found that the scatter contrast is 1.2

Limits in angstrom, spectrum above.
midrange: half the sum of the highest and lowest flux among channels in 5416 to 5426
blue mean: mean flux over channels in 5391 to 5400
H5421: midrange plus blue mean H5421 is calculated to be 6.9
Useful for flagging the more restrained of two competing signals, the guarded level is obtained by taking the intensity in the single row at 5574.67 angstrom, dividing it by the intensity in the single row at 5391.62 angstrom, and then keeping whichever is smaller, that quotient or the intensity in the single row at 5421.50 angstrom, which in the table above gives 1.35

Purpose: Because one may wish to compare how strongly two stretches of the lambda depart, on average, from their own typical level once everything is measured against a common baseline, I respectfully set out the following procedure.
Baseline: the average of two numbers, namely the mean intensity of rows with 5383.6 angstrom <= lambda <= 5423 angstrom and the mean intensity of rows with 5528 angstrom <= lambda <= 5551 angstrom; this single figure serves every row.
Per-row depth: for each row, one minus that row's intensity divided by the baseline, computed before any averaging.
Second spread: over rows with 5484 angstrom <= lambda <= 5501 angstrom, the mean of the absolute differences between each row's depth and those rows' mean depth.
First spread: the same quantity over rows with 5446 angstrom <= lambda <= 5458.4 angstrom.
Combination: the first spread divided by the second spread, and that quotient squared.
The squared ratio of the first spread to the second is 0.6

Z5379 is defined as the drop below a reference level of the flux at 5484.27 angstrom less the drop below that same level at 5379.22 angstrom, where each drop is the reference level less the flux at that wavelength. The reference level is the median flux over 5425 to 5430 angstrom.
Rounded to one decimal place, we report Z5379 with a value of 0.4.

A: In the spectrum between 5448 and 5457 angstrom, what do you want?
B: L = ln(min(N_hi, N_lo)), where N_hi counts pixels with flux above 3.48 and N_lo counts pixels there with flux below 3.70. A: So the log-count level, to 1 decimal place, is 1.4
